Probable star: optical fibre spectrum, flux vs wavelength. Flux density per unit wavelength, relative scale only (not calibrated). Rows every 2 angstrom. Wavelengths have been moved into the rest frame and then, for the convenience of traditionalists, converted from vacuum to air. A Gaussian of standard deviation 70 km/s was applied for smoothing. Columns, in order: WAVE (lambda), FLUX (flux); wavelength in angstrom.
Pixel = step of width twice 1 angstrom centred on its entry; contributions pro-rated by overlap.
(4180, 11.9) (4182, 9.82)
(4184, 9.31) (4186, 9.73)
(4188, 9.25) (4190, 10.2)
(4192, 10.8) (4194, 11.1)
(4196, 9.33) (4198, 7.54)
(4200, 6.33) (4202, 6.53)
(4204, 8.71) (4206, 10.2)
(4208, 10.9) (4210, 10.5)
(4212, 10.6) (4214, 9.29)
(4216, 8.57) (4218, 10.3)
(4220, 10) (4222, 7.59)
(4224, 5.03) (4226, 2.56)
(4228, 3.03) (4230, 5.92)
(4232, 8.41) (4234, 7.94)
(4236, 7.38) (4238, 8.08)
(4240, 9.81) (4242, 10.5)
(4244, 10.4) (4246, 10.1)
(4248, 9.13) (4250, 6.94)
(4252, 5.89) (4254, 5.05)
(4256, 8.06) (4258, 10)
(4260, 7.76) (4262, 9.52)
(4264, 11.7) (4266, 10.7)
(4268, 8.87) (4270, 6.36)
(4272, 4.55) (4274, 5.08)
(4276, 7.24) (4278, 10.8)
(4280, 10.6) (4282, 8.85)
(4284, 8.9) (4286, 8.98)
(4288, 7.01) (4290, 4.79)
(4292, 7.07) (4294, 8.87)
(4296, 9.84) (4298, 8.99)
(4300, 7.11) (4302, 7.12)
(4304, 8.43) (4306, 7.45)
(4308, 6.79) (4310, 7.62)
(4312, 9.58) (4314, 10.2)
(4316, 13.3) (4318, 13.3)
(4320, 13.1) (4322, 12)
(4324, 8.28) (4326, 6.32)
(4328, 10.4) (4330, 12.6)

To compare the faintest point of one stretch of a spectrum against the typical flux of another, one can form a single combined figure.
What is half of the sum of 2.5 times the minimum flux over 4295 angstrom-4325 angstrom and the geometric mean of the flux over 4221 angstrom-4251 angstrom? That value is 12.0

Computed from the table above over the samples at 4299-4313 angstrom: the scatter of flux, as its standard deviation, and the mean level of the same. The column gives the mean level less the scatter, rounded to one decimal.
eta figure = 6.8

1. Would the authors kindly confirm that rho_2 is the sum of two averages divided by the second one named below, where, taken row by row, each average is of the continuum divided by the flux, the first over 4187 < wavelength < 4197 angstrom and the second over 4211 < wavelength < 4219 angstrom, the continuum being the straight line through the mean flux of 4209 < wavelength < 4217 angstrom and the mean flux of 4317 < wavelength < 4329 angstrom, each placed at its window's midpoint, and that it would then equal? 1.9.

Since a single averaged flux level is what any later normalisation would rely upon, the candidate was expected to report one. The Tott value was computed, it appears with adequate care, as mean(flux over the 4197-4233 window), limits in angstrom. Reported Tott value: 7.9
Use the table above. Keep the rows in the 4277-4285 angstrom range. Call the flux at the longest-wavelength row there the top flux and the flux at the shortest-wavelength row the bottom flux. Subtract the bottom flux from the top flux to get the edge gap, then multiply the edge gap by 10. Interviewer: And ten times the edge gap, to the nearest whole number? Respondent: -19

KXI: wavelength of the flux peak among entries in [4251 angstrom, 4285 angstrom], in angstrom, 4264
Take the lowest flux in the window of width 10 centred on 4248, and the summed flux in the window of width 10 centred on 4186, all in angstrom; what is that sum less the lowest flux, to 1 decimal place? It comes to 42.4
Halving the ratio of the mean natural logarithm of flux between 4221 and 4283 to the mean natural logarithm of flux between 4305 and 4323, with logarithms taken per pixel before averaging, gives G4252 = 0.435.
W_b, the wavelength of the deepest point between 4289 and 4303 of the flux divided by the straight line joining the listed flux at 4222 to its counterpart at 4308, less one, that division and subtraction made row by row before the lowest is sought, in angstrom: 4290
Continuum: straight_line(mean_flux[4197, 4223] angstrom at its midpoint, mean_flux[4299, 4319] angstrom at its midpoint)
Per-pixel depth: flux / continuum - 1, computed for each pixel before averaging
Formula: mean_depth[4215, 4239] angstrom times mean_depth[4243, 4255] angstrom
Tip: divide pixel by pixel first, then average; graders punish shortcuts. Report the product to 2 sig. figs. 0.027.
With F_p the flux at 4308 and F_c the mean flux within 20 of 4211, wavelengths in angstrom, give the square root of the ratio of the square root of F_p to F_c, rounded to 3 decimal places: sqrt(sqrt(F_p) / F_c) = 0.562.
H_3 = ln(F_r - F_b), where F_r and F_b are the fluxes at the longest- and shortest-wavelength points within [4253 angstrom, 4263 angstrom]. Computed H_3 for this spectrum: 1.5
